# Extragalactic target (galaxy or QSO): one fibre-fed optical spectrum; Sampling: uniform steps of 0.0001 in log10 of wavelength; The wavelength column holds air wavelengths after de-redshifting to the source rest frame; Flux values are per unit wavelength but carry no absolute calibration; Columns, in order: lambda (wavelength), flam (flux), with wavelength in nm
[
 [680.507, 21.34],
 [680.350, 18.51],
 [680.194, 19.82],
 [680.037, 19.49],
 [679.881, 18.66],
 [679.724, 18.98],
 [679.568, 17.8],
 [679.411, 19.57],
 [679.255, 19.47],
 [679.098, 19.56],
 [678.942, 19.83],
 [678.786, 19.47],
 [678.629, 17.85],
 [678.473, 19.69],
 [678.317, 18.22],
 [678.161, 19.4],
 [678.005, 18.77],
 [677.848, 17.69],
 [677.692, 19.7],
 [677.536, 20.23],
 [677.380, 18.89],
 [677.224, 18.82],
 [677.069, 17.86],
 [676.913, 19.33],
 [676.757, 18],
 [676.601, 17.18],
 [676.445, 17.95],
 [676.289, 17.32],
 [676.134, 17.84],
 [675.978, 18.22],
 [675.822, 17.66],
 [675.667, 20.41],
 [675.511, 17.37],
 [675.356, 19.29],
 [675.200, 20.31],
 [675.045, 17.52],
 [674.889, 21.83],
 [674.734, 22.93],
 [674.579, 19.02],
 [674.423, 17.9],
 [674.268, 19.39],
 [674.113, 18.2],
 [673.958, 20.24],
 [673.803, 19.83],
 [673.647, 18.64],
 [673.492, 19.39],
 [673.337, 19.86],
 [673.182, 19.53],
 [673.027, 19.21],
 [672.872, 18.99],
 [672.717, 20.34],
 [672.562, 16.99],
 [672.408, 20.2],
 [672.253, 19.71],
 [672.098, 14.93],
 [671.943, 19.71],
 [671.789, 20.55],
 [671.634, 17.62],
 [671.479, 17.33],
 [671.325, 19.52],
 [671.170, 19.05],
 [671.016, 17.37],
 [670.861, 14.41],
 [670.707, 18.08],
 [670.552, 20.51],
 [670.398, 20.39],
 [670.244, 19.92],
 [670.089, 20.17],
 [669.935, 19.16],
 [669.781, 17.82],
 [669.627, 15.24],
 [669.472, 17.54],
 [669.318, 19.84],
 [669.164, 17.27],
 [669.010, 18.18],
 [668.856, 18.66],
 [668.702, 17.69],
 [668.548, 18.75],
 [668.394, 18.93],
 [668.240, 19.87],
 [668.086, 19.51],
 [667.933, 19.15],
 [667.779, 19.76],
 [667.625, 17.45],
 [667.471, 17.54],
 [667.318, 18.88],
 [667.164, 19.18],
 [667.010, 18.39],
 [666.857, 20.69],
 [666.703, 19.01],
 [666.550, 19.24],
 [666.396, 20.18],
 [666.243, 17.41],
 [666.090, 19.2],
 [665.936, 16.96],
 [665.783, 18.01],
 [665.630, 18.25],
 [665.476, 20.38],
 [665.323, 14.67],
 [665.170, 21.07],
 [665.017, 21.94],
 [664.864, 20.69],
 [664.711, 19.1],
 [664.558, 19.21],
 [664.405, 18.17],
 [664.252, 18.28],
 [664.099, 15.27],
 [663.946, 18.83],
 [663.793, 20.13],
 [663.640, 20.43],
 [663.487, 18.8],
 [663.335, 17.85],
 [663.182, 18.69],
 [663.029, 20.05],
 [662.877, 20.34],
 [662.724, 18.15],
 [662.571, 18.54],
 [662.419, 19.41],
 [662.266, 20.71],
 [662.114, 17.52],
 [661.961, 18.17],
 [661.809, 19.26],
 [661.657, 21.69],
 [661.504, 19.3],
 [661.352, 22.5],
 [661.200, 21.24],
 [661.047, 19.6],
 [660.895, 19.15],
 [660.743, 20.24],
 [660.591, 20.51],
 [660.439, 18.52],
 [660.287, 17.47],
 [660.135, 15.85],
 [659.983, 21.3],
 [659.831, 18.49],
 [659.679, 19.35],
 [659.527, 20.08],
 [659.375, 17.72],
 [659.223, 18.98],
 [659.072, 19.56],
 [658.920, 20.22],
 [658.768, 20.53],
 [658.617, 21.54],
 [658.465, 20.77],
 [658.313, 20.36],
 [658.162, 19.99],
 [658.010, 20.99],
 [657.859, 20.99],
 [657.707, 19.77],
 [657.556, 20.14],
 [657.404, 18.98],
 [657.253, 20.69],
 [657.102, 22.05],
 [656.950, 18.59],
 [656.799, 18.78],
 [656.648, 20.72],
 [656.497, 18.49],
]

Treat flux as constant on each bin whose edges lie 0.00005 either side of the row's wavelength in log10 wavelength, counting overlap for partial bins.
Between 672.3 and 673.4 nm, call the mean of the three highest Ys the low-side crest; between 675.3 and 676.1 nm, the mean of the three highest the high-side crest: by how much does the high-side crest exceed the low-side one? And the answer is -0.8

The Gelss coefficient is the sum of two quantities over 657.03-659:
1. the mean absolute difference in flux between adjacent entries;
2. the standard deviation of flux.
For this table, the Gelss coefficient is 1.6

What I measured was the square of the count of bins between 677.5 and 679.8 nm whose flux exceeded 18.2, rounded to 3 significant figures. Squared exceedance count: 144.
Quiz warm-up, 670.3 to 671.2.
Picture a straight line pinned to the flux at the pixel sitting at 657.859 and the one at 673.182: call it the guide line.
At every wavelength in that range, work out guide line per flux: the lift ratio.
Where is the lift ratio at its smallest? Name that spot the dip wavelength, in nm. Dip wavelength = 670.552 nm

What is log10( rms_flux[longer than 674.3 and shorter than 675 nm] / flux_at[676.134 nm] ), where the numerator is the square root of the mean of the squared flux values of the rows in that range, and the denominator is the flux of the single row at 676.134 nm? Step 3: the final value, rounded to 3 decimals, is 0.061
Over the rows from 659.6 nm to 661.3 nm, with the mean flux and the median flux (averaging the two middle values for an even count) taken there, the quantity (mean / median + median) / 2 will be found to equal 10.2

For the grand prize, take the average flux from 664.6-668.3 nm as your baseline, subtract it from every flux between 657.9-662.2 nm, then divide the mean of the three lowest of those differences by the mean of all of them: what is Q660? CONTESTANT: -3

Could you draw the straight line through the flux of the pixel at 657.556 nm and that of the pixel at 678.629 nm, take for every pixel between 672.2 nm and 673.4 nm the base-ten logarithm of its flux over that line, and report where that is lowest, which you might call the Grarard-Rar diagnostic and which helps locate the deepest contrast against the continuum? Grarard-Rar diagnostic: 672.562 nm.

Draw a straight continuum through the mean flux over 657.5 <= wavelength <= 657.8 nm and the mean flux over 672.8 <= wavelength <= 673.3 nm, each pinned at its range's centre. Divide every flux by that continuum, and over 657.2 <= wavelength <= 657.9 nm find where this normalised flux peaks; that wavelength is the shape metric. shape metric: 657.859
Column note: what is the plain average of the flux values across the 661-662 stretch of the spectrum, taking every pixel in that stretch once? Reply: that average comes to 20.3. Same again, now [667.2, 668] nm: 18.6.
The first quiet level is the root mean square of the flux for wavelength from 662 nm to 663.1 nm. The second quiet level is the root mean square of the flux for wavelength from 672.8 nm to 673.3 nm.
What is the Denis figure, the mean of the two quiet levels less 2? 17.3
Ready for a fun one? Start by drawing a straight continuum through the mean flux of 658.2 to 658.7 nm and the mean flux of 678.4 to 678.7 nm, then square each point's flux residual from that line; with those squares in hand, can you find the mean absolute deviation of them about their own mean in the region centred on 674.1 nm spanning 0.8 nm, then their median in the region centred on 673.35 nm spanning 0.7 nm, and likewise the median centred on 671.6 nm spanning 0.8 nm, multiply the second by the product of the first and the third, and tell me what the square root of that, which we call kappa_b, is 0.15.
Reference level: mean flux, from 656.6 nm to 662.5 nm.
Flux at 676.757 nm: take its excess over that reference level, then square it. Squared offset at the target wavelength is 3.2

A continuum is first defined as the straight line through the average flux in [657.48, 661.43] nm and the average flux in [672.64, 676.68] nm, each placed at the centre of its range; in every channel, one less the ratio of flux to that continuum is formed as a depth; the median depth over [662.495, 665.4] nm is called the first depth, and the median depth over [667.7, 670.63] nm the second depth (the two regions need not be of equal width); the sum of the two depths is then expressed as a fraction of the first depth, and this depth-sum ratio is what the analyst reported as 1.3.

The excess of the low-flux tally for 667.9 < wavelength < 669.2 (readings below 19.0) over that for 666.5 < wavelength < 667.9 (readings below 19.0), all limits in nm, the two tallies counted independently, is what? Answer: 2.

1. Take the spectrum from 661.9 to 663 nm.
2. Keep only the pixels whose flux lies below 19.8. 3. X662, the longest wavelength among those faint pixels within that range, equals 662.724 nm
